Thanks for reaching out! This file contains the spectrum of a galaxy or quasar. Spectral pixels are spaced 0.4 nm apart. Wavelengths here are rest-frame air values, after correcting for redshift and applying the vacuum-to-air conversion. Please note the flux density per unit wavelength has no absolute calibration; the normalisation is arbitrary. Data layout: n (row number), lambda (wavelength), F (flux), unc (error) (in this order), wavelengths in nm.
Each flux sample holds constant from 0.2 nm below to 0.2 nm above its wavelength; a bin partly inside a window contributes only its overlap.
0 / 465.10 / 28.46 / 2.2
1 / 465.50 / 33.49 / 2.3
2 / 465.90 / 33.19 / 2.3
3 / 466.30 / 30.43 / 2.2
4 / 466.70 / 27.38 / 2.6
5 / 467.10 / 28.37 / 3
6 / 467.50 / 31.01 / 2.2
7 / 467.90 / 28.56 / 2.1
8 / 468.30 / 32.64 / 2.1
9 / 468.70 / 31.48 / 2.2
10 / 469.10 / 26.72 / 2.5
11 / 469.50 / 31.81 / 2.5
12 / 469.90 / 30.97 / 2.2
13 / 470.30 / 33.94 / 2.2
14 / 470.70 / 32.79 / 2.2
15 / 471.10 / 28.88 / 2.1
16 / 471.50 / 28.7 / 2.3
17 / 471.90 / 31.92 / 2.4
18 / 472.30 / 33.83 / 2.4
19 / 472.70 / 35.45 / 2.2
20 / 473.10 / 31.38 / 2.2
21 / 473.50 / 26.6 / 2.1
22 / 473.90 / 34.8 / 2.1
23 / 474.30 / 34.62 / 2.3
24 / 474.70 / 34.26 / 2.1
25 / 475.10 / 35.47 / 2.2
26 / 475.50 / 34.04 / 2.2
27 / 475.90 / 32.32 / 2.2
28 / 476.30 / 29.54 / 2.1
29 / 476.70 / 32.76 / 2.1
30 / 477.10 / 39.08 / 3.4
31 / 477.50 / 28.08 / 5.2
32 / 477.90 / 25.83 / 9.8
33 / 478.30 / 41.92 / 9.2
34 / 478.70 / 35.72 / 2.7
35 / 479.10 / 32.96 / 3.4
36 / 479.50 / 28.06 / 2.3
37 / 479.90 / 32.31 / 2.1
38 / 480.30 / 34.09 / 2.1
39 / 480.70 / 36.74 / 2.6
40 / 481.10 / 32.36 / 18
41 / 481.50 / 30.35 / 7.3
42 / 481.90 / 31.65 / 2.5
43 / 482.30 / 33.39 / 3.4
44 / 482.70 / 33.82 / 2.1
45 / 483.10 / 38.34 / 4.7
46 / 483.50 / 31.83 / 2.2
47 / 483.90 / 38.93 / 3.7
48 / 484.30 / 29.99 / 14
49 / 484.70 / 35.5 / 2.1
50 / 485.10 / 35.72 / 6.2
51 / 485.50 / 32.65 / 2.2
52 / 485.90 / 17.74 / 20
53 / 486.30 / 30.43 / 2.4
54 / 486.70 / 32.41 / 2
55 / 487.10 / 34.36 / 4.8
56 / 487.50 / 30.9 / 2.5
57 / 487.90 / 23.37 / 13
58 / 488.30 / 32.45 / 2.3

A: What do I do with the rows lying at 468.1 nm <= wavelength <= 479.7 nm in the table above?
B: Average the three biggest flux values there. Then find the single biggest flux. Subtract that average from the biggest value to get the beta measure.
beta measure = 3.0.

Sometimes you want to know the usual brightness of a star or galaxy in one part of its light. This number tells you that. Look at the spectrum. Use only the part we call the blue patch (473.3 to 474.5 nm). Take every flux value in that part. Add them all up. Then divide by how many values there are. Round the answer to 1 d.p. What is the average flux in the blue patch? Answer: 32.0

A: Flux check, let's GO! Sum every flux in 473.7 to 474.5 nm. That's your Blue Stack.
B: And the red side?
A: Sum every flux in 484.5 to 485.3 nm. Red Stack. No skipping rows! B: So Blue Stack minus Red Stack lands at -2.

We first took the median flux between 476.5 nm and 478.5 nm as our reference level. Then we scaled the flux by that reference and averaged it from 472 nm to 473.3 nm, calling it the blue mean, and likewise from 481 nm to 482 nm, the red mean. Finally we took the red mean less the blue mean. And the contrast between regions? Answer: -0.064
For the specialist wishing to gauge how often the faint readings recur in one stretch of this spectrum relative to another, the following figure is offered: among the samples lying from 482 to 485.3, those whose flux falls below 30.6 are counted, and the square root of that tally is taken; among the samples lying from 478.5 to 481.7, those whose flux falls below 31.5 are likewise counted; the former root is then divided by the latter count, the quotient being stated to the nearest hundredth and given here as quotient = 0.50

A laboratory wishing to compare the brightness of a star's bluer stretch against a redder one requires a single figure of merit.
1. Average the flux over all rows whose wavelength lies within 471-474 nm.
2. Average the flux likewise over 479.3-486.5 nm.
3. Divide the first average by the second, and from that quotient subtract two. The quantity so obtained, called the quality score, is -1.03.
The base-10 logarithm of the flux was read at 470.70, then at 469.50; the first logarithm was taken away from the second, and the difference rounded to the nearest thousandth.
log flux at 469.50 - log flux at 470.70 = -0.013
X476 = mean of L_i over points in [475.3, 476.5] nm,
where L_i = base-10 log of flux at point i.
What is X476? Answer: 1.50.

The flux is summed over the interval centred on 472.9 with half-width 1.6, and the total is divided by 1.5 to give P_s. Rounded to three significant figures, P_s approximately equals 172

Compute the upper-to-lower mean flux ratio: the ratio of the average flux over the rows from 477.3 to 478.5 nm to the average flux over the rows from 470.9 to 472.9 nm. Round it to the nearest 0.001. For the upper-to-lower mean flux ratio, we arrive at 1.006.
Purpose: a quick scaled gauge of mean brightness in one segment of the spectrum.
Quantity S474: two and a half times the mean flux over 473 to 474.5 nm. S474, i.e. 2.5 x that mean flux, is 80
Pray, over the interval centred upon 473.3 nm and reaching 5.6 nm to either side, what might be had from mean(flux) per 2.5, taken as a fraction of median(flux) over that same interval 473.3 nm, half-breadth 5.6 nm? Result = 0.398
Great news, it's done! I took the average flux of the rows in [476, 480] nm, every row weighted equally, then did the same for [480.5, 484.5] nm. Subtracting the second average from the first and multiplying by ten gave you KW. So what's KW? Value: -11.1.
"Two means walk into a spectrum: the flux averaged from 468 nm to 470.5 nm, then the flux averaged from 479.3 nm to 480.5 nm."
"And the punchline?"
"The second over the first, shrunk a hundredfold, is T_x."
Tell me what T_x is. 0.0101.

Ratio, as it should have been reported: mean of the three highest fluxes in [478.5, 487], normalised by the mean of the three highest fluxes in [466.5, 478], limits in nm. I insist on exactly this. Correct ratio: 1.04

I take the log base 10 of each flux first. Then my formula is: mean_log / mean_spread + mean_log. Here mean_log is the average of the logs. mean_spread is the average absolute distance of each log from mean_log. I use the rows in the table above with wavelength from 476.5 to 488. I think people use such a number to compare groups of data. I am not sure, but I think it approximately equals 33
